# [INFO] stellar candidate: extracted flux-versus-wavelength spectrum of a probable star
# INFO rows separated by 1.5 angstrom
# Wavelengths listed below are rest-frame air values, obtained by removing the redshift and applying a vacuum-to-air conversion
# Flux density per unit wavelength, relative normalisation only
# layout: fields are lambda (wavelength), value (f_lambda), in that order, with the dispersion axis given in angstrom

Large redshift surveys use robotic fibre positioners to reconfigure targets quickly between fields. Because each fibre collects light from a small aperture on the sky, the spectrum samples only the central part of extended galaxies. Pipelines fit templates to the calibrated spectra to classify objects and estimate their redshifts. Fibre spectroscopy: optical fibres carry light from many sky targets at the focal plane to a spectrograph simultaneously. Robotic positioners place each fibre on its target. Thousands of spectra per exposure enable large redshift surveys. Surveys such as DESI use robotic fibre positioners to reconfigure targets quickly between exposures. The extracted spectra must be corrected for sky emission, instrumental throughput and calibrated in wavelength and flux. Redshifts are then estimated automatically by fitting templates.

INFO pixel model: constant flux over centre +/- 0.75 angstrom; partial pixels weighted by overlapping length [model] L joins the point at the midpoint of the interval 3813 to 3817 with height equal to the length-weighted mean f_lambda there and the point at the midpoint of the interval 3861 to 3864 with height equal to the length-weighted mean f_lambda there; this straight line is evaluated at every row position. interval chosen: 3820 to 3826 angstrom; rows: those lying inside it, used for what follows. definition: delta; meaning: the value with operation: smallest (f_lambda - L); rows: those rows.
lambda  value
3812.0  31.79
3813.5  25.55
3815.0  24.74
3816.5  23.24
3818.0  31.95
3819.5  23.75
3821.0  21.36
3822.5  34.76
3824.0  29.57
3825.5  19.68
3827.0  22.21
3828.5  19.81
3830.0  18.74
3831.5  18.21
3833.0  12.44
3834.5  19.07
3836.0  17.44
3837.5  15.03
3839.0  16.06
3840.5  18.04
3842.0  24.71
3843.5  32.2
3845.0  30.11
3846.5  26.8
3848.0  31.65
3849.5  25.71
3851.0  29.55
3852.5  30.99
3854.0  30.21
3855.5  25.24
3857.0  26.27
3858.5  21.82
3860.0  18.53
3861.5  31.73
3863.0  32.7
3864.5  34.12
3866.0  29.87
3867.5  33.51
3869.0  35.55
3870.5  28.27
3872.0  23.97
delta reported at -7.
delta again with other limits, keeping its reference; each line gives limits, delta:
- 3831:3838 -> -15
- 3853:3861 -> -13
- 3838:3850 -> -12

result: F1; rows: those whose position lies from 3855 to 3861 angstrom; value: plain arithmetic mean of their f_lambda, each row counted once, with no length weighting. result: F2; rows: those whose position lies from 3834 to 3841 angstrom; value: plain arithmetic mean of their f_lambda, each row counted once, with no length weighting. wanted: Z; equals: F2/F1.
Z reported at 0.75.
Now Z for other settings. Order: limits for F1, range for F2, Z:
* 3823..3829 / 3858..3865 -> 1.22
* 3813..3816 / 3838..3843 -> 0.78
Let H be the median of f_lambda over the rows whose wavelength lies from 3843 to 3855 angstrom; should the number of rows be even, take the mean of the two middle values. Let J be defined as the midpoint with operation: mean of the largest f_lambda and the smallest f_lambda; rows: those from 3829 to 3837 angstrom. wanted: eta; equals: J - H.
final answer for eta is -14.4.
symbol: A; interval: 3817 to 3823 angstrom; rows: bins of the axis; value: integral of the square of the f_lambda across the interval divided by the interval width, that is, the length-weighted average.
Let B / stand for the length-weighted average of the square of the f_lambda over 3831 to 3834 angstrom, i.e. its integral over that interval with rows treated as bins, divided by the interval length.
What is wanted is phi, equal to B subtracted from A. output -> 539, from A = 785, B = 246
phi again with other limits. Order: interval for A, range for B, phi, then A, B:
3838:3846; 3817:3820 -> -173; 618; 790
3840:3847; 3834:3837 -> 411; 734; 322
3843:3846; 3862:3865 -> -158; 945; 1104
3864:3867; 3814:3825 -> 282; 1025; 743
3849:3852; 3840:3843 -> 265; 792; 527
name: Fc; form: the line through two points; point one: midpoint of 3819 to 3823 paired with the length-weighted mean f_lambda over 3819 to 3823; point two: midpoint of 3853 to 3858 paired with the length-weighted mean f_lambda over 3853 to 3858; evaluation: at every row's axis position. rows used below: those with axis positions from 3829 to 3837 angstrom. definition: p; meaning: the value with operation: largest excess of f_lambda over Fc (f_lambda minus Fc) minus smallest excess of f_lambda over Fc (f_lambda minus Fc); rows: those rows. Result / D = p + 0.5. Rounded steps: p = 7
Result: 7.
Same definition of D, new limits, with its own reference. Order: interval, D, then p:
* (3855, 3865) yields 16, 15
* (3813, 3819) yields 9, 9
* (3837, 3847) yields 18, 17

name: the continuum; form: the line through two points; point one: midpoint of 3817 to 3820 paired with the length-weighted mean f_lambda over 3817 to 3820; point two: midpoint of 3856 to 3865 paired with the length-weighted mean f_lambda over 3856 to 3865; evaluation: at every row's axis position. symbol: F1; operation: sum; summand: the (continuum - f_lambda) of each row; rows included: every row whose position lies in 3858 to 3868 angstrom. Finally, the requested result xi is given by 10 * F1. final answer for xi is -115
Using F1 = -12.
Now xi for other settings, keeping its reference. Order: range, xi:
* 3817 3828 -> 110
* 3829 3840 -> 763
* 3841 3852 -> -85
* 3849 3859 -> 18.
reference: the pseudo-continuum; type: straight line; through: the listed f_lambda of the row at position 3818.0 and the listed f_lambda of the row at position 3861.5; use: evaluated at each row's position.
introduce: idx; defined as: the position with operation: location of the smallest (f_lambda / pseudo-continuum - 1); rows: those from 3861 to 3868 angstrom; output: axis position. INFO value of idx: 3866.0 angstrom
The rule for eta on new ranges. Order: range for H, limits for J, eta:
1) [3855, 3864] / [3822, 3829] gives 1.5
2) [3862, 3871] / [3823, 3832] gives -9.2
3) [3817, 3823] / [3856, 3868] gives -1.5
